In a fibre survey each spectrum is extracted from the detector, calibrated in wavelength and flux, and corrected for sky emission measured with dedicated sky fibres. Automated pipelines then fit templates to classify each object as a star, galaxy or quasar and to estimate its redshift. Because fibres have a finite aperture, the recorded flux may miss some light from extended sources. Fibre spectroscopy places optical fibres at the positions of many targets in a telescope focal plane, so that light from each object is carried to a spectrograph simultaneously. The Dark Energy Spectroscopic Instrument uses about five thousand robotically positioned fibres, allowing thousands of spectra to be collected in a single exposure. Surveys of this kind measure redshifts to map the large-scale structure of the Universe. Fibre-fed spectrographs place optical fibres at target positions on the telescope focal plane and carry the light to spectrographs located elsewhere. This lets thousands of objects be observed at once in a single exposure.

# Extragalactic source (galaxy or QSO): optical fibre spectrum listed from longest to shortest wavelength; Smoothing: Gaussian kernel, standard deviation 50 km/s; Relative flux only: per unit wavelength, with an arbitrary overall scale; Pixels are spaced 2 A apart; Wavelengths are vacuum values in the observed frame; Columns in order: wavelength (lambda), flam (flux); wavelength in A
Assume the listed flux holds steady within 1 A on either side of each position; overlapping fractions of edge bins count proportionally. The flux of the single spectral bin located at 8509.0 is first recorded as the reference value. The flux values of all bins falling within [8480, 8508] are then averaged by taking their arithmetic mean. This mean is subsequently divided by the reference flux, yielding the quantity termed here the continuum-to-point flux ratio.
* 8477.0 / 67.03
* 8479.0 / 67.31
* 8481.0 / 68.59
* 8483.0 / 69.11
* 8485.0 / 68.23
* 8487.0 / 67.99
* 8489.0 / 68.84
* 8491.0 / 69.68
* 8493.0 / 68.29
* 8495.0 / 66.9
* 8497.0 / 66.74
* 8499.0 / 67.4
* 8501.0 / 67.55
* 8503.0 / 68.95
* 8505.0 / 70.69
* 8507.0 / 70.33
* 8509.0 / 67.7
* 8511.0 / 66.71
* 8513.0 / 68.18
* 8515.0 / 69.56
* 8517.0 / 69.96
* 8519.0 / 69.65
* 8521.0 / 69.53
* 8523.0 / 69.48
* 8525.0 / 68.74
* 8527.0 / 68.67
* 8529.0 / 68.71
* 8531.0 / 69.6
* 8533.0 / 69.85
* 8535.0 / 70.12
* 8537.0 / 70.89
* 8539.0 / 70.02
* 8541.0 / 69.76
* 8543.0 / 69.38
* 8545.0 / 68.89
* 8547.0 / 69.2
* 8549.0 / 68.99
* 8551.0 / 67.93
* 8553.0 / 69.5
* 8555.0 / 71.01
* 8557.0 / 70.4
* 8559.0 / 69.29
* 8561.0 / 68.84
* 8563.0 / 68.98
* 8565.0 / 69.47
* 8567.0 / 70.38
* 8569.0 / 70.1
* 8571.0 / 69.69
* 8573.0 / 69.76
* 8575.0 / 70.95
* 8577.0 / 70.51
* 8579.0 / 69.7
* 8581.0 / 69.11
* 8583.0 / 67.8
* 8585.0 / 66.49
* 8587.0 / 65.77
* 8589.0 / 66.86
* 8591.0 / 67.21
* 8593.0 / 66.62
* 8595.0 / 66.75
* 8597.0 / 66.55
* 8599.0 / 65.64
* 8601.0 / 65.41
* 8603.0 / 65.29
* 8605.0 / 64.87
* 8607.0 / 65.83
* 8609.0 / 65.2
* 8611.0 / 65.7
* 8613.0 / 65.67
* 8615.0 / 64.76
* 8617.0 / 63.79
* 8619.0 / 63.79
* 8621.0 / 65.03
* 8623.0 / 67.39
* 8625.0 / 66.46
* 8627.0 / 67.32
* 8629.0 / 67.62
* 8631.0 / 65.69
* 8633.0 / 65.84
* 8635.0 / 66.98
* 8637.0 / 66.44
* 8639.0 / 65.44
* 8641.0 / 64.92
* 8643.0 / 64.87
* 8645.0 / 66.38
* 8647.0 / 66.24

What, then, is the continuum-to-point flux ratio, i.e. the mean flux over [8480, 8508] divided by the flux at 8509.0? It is 1.01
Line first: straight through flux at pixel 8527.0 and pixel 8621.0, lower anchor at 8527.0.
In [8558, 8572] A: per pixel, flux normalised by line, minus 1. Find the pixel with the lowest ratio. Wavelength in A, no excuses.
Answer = 8561.0 A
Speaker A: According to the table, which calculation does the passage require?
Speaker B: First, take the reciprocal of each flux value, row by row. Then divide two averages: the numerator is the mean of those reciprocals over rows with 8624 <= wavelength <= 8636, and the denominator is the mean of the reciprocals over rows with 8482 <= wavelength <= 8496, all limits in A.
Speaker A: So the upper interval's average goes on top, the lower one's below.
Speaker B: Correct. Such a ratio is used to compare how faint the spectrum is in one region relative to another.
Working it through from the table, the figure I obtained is 1.03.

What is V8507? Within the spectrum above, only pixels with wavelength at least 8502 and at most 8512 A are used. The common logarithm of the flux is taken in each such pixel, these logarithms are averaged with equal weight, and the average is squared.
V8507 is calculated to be 3.38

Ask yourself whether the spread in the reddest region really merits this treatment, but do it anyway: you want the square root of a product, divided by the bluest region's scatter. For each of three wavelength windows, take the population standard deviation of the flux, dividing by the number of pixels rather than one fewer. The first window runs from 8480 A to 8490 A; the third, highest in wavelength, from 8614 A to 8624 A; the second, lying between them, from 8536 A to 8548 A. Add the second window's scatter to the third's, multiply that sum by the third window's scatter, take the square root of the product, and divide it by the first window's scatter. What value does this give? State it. 4.0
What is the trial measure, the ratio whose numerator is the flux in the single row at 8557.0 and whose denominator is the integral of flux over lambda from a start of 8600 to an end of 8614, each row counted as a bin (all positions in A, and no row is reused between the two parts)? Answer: 0.077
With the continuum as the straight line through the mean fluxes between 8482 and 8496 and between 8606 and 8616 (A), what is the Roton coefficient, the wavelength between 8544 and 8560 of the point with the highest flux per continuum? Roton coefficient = 8555.0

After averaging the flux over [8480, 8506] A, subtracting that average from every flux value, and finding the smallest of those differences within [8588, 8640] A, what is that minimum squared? 21.1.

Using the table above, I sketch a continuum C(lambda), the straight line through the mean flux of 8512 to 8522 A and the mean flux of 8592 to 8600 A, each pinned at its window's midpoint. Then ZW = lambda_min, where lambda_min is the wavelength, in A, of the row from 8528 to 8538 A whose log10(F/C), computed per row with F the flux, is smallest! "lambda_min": 8529.0 A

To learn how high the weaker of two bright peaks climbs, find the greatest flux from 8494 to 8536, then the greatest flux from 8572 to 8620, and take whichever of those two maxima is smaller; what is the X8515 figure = 70.7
